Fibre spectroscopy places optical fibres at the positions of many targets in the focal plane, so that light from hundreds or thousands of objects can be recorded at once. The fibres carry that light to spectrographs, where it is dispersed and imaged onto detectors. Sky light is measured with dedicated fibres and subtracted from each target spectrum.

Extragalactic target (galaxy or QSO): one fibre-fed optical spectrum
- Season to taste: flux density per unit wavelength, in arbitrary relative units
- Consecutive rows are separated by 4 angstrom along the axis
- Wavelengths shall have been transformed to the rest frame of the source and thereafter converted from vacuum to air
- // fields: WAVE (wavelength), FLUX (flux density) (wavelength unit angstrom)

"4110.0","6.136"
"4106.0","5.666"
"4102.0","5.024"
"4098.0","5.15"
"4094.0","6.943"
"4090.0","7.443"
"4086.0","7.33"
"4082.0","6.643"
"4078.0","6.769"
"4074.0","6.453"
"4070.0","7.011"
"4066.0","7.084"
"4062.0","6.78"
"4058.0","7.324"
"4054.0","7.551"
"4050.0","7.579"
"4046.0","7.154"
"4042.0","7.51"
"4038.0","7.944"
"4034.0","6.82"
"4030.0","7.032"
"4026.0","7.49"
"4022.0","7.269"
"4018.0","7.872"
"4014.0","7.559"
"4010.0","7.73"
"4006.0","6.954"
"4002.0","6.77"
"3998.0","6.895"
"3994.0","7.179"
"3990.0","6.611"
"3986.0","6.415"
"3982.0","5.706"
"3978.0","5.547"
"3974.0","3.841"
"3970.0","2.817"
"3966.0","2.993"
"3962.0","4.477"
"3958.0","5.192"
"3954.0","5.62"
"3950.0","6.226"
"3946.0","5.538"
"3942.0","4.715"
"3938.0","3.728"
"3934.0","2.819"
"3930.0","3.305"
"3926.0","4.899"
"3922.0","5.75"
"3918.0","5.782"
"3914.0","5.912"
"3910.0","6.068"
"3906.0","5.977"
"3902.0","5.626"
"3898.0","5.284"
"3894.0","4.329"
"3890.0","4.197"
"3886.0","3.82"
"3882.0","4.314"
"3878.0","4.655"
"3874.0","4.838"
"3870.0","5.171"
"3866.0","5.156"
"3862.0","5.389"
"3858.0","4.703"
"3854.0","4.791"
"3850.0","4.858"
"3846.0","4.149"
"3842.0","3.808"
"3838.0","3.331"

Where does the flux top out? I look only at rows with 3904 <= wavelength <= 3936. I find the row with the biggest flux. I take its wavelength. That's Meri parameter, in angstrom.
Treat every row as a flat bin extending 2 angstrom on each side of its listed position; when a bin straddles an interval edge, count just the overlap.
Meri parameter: 3910.0 angstrom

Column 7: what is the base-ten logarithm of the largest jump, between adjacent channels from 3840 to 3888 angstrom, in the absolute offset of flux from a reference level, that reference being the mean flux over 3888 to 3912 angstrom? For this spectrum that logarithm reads -0.15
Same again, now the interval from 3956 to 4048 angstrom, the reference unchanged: 0.17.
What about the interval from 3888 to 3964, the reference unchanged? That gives 0.20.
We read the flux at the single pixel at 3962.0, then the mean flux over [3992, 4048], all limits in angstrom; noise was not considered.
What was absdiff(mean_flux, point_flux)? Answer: 2.82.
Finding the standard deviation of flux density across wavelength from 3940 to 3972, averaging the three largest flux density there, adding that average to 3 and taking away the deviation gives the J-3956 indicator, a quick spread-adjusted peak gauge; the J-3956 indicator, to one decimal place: 7.6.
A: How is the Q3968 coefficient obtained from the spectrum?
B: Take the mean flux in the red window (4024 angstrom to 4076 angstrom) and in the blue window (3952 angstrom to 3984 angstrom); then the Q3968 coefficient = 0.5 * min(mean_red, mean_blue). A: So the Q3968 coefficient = 2.26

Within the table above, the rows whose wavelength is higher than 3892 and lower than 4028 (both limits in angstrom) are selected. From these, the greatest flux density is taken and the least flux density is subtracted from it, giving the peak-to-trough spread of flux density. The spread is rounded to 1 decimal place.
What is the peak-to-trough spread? 5.1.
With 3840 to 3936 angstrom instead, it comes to 3.2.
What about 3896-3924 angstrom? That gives 0.8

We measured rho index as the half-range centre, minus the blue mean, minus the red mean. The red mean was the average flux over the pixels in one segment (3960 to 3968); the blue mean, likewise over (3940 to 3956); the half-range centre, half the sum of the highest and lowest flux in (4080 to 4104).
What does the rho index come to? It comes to -3.0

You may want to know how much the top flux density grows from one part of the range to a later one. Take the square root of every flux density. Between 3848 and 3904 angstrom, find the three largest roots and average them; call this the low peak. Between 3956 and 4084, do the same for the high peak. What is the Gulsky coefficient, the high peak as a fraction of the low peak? 1.20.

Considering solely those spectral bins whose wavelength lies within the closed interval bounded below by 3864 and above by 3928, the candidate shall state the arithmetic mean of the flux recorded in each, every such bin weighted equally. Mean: 5.1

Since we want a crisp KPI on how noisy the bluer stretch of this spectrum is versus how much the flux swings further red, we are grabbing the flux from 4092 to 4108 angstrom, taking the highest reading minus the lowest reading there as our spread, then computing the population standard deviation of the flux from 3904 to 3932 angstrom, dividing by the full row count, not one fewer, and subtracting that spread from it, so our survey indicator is -1.0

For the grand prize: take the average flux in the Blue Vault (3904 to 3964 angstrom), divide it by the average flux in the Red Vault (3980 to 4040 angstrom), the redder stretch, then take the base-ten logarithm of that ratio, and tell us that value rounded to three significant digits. -0.145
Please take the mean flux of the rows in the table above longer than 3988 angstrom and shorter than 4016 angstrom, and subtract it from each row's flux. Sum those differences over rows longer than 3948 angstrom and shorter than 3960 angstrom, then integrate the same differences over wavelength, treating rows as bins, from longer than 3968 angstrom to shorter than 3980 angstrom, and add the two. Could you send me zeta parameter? -41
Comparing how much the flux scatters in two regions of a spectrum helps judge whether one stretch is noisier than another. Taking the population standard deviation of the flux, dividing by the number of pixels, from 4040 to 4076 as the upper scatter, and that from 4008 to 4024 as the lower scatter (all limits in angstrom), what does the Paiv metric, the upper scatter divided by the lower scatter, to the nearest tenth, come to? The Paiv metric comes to 1.6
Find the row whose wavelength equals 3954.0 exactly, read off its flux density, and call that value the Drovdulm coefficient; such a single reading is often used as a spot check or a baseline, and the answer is 5.62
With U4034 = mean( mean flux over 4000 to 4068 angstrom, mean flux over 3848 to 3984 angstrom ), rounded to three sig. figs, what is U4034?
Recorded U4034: 6.07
